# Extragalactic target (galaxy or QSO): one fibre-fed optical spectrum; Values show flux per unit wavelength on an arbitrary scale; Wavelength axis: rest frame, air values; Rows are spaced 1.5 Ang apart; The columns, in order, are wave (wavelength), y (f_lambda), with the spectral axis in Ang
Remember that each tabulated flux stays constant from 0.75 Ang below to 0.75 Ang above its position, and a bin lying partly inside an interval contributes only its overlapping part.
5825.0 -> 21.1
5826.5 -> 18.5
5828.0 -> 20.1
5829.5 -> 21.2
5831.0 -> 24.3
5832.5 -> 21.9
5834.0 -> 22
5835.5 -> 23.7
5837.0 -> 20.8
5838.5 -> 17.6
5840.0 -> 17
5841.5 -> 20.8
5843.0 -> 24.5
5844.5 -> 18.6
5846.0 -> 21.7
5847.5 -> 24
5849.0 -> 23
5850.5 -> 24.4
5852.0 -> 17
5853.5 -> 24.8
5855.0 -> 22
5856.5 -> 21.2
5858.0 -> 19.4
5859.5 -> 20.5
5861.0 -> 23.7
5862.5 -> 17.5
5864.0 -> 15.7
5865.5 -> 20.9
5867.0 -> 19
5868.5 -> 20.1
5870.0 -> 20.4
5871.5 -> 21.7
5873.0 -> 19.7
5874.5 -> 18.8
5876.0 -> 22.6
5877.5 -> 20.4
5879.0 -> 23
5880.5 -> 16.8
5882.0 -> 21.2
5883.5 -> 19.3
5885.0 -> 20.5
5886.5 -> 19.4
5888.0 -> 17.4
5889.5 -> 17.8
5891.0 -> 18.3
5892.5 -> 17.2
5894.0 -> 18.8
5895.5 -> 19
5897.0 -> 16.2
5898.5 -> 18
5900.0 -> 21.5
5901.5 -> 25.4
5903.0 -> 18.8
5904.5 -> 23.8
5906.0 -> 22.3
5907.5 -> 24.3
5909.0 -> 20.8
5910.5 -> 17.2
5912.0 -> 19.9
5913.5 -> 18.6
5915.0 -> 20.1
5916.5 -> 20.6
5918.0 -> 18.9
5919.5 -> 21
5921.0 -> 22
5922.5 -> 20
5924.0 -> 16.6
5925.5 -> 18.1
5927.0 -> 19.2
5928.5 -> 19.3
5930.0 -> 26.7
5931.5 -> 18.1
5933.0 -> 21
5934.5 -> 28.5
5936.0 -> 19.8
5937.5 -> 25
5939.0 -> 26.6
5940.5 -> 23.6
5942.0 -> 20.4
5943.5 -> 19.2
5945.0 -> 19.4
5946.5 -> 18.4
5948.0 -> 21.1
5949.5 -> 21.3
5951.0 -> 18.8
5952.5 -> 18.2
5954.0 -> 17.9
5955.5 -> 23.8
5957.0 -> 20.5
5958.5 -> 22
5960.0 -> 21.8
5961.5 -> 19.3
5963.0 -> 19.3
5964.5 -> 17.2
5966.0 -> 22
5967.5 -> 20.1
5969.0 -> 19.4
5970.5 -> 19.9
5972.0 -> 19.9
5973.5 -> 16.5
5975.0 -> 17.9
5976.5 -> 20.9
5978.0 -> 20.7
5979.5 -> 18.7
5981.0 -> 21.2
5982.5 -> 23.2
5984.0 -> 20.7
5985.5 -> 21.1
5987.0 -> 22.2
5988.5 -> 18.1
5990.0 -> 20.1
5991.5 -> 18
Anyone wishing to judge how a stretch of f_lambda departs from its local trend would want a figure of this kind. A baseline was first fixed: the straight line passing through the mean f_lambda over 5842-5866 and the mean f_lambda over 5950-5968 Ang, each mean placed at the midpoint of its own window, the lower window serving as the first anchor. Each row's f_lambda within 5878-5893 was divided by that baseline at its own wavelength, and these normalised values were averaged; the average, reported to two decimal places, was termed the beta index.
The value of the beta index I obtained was 0.92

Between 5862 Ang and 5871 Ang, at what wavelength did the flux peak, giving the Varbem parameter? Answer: 5865.5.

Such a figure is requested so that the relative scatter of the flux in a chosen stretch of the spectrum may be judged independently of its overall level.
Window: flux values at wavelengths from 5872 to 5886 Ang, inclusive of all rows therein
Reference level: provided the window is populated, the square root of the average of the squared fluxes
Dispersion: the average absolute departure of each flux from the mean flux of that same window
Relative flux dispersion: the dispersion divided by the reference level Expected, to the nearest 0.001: 0.070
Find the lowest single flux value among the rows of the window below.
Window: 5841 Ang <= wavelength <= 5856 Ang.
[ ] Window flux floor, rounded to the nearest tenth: 17.0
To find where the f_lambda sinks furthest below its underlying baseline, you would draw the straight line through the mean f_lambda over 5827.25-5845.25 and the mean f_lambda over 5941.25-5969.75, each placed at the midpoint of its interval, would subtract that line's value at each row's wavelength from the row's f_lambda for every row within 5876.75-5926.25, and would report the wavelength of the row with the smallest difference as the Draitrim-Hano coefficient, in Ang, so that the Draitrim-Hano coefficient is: 5897.0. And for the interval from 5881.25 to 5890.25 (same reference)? 5888.0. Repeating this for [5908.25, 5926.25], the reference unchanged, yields 5924.0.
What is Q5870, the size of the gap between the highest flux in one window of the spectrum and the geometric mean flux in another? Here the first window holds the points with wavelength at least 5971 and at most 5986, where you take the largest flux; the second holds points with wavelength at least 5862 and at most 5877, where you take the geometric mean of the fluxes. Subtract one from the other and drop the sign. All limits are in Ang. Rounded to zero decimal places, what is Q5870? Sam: 4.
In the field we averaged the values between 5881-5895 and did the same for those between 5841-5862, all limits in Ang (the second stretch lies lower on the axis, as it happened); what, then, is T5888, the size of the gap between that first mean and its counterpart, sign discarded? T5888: 2.95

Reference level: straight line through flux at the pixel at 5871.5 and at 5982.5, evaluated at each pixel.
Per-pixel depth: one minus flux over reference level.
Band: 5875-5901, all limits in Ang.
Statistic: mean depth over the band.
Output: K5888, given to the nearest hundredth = 0.12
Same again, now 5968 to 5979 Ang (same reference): 0.16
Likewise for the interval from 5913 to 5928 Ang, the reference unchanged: 0.13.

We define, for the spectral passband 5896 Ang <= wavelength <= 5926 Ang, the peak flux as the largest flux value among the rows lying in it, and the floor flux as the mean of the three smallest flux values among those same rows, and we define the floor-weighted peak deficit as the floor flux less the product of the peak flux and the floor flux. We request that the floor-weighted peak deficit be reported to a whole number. -407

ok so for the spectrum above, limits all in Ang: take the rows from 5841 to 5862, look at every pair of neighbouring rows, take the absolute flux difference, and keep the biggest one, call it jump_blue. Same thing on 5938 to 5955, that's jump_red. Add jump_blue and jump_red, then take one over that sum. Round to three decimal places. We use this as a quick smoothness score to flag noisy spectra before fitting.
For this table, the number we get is 0.091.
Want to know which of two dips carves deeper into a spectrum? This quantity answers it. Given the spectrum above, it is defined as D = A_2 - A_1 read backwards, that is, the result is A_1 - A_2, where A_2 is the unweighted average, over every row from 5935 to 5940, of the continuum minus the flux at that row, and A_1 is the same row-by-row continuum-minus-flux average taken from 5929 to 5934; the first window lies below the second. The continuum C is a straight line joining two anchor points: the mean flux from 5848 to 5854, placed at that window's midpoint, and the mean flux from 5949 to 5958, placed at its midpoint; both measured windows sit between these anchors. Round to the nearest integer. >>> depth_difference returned 2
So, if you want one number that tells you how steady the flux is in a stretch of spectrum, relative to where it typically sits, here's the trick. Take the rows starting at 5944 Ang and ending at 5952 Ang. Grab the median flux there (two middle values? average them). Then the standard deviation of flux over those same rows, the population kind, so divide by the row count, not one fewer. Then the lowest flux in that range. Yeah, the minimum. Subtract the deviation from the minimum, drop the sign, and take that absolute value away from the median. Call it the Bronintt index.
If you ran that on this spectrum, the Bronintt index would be 2.2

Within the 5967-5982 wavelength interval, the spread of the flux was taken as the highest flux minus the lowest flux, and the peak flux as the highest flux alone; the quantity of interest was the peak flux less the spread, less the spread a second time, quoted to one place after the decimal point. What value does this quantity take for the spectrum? 11.8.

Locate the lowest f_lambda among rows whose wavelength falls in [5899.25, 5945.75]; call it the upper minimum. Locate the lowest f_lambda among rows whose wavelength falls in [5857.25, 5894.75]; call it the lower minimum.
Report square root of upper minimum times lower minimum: 16.1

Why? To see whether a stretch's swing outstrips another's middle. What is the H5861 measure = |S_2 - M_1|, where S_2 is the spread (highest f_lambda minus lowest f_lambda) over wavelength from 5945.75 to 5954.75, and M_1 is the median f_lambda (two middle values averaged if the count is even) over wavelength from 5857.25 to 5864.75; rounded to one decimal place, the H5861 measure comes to 16.0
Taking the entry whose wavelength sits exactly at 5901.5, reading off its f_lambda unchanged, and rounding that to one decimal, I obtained 25.4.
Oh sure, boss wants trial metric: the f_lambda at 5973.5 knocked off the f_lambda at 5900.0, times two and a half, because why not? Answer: 12.5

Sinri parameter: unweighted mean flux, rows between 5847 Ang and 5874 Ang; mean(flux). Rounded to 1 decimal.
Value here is 20.8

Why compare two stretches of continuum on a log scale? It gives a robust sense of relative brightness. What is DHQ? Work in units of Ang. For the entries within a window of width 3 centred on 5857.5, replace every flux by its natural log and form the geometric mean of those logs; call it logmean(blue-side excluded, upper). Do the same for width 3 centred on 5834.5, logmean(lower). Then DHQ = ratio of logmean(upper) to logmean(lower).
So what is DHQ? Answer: 0.96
